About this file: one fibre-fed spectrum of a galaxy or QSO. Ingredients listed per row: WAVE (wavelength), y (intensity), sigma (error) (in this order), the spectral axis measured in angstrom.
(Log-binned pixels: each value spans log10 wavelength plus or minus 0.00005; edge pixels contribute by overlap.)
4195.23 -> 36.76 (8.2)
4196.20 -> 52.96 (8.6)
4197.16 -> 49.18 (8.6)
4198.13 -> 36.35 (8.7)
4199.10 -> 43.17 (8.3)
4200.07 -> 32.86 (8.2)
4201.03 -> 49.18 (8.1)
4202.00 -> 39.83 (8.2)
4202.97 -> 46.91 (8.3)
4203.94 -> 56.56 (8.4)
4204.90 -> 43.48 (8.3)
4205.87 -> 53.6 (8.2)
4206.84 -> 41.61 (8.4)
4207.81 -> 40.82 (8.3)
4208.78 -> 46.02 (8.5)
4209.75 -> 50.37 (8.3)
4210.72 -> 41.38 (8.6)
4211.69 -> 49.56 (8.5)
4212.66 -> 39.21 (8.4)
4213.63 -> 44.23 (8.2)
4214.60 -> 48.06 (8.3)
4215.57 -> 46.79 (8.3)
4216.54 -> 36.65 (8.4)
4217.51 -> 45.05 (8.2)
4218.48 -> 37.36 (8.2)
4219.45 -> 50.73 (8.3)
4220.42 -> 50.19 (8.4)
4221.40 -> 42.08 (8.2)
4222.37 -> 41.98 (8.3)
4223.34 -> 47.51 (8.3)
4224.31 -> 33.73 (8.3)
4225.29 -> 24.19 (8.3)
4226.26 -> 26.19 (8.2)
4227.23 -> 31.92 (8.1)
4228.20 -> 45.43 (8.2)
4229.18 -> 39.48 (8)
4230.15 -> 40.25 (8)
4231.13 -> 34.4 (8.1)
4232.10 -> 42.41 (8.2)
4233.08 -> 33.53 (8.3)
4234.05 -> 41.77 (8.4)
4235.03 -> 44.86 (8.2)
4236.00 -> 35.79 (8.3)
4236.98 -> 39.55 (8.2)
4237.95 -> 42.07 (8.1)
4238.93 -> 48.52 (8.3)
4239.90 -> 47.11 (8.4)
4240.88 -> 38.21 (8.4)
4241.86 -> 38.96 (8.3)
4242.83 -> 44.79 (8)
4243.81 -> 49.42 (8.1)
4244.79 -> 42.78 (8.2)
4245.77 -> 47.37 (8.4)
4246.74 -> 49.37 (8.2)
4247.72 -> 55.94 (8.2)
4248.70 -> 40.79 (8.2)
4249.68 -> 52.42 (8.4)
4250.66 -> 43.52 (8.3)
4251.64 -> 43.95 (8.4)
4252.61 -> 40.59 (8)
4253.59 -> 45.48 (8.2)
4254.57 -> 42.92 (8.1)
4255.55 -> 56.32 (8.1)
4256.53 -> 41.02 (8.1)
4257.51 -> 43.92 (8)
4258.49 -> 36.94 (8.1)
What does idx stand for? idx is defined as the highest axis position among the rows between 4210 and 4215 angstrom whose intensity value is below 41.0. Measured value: 4212.66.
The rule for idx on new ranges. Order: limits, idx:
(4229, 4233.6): 4233.08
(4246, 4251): 4248.70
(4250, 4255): 4252.61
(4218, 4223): 4218.48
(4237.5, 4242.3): 4241.86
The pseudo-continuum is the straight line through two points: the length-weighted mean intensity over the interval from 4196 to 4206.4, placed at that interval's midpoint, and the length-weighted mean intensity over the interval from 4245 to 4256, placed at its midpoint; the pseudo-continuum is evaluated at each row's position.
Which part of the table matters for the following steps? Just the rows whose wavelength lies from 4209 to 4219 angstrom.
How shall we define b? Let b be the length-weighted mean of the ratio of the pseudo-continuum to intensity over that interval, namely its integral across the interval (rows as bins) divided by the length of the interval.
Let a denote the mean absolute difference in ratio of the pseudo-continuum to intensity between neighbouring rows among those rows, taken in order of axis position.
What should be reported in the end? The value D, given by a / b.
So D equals 0.17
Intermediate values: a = 0.18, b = 1.06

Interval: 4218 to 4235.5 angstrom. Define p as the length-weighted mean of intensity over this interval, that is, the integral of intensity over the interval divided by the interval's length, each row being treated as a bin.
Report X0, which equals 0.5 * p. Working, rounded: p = 39.3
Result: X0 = 19.7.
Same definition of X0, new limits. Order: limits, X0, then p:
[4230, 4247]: 21.1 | 42.2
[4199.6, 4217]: 22.4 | 44.9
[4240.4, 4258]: 22.7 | 45.4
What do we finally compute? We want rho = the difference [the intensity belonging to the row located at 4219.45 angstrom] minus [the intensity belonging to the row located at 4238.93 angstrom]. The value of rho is 2.2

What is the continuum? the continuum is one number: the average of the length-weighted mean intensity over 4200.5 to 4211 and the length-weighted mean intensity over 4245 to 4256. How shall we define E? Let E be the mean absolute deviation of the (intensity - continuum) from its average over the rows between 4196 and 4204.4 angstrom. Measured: 6.4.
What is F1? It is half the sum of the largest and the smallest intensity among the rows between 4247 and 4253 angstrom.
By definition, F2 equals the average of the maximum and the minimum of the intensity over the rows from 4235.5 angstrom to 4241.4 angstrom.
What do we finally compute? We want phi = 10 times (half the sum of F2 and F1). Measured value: 452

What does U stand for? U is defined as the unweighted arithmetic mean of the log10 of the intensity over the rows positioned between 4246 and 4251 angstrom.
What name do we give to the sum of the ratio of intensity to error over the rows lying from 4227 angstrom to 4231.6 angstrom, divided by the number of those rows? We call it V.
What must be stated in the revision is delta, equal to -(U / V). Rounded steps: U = 1.68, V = 4.74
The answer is -0.355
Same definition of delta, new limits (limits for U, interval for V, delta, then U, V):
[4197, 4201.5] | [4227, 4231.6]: -0.342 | 1.62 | 4.74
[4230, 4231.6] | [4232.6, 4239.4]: -0.317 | 1.57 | 4.95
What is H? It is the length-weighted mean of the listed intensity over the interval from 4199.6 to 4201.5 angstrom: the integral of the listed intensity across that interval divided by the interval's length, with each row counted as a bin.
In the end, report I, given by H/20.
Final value 2.06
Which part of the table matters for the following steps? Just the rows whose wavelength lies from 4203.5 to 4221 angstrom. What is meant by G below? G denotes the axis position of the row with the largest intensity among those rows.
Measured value 4203.94 angstrom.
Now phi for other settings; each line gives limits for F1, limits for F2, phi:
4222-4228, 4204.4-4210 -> 415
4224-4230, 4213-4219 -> 386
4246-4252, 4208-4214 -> 466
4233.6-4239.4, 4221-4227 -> 390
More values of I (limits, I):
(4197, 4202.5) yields 2.06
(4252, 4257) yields 2.27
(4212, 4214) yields 2.11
